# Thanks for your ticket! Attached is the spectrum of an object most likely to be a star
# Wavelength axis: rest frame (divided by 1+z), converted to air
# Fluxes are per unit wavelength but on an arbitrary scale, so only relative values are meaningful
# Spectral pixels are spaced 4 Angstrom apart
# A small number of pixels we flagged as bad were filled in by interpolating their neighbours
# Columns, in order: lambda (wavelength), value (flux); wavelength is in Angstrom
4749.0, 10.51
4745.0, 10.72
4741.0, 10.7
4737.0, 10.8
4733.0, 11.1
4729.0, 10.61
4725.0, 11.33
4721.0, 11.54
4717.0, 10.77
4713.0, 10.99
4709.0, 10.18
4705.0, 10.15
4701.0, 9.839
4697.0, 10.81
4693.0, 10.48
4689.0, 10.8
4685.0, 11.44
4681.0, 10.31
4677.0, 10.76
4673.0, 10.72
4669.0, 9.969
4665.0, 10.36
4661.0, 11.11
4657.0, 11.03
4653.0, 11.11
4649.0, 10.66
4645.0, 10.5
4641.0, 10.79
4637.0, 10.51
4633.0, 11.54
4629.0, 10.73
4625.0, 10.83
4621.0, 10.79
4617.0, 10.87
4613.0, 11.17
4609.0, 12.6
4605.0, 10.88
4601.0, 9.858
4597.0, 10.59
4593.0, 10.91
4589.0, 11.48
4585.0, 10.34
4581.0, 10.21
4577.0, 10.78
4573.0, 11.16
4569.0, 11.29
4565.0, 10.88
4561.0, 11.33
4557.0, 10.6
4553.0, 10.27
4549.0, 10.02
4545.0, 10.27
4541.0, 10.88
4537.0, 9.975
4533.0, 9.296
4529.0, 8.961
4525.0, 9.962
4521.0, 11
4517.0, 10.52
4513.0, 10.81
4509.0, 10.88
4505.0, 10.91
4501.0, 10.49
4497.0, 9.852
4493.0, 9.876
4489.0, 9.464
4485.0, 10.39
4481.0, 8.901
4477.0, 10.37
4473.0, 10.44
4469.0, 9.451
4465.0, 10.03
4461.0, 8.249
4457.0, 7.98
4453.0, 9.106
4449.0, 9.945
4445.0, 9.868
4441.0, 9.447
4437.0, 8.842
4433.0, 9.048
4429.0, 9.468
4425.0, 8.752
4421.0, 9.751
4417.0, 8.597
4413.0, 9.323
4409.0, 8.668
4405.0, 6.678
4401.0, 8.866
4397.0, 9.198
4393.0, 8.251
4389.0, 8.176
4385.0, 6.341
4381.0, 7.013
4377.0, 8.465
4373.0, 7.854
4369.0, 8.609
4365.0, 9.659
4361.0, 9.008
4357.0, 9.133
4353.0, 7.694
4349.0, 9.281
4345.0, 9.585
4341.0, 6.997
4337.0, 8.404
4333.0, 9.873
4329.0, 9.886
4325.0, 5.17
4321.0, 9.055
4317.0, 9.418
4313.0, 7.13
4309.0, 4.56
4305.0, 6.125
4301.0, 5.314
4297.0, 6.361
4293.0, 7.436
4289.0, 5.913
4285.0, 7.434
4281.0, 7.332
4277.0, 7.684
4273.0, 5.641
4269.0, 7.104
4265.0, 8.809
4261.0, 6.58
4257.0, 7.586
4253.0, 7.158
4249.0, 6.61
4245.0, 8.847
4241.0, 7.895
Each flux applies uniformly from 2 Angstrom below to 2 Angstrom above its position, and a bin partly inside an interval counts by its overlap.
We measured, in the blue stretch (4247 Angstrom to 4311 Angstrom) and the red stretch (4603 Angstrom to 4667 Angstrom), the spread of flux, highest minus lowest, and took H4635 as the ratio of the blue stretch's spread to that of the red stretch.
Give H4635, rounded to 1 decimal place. 1.9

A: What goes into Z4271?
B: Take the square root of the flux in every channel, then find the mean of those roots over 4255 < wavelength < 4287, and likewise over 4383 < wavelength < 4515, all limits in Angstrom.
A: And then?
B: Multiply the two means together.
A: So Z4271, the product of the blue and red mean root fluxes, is 8.2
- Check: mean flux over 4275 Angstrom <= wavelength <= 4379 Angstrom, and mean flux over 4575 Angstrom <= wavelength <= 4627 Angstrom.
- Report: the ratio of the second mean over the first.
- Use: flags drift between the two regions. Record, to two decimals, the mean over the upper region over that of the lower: 1.39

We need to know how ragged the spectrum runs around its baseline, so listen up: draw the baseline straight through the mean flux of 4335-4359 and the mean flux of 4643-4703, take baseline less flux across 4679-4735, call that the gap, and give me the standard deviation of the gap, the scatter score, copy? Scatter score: 0.5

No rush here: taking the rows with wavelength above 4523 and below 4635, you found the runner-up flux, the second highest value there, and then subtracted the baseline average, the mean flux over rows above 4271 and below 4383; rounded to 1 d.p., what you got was 3.8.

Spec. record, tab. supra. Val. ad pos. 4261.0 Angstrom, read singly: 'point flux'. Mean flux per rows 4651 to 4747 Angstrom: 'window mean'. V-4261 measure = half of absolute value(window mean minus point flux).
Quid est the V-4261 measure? 2.1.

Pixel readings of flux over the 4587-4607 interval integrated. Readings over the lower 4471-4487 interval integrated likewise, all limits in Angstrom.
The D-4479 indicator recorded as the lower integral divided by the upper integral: 0.7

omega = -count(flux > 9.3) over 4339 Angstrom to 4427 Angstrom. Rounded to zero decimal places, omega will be -4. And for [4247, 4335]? -3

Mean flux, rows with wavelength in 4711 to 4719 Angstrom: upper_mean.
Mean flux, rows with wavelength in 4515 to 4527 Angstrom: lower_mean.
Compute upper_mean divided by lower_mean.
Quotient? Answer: 1.04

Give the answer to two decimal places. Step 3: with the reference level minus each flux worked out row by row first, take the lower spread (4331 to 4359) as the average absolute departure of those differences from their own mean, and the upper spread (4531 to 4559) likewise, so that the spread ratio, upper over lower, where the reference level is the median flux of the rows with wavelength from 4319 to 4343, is 0.42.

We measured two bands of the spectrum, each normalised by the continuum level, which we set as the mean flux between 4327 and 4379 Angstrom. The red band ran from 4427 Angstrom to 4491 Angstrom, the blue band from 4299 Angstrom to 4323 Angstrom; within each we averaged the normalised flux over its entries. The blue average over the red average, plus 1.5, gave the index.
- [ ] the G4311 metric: 2.23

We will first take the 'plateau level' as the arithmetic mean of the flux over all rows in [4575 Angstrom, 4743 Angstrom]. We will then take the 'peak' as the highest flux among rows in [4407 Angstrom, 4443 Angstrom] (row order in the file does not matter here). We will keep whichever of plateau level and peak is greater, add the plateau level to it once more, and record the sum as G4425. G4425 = 21.6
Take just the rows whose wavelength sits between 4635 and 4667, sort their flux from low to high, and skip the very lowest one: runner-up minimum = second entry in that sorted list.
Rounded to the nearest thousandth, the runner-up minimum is 10.500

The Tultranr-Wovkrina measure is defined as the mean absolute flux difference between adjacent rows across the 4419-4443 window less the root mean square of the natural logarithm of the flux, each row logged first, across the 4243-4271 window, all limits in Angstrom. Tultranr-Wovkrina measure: -1.4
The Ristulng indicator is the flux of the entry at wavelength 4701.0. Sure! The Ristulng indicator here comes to 9.839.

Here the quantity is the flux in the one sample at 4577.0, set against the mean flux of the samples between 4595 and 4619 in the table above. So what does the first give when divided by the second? 0.98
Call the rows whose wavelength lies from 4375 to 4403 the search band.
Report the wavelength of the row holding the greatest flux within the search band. 4397.0 Angstrom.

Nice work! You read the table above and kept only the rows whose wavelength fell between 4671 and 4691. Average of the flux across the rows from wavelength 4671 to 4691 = 10.8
